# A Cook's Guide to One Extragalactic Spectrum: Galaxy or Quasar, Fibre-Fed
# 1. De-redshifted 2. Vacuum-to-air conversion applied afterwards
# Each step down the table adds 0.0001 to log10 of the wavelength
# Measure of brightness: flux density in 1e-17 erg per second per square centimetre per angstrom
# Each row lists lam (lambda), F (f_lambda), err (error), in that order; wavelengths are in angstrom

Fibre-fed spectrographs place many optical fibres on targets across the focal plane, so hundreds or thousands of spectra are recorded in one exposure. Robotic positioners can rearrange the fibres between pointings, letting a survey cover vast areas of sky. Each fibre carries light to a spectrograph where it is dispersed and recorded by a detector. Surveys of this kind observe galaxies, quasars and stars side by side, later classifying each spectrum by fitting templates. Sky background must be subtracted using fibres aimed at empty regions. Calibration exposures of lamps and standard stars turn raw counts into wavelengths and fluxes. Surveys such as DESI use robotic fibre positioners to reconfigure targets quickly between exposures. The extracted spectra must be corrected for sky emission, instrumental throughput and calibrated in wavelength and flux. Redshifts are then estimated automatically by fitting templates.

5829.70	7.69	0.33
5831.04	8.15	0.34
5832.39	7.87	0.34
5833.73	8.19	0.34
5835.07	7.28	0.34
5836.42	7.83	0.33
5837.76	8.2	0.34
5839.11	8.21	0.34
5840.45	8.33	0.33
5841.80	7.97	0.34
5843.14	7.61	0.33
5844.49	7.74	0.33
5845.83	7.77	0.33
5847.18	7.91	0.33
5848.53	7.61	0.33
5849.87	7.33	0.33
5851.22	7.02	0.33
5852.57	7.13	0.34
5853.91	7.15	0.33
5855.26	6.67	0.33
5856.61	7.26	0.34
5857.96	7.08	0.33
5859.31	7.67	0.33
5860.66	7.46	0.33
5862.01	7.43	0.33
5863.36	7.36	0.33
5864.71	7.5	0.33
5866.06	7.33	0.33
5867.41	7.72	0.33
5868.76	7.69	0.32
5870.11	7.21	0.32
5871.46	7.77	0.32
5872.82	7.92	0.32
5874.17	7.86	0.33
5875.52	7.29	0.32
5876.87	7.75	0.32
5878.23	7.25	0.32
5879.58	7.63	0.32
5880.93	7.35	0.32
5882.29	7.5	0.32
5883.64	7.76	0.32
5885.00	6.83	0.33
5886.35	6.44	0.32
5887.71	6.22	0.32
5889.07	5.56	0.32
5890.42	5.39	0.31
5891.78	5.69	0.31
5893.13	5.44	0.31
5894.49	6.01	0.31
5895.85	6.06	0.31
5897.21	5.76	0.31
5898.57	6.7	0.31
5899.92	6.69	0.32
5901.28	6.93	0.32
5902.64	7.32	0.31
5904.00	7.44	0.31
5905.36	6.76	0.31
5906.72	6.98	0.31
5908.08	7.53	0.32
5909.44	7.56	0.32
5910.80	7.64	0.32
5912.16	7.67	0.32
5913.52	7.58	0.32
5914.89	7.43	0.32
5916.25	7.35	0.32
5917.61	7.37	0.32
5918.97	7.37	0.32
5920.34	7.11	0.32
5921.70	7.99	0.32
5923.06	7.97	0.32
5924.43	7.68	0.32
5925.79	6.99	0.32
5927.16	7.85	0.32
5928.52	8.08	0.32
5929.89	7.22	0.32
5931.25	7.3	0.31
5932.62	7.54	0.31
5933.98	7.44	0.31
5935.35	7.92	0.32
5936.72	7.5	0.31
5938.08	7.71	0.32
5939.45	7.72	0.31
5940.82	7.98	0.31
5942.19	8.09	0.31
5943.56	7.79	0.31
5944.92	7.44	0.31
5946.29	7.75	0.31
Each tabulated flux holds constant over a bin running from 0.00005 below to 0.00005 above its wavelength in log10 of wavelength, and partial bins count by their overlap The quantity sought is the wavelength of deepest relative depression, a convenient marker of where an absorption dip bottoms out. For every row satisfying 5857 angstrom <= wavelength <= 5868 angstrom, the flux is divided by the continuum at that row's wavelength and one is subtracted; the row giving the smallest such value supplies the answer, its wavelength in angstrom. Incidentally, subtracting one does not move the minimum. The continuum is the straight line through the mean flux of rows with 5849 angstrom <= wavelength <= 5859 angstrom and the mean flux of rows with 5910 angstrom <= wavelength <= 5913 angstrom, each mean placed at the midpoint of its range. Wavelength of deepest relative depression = 5857.96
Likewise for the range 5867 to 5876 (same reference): 5870.11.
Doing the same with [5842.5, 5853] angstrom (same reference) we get 5851.22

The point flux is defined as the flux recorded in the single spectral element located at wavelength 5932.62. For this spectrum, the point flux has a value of 7.54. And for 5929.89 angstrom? 7.22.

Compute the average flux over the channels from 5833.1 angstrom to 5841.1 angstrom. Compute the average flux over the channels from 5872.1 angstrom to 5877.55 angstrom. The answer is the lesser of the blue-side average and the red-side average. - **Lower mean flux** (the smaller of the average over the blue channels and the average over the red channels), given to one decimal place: 7.7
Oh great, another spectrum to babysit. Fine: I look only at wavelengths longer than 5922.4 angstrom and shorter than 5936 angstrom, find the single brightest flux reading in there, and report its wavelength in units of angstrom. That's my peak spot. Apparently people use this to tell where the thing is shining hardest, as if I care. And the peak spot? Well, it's 5928.52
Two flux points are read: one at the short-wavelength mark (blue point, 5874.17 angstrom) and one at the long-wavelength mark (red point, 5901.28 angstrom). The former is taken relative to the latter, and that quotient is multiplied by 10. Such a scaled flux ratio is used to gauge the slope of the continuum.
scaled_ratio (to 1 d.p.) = 11.3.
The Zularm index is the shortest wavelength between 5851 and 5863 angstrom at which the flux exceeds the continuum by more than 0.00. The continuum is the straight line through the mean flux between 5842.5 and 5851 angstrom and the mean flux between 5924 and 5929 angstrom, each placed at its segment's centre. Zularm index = 5859.31 angstrom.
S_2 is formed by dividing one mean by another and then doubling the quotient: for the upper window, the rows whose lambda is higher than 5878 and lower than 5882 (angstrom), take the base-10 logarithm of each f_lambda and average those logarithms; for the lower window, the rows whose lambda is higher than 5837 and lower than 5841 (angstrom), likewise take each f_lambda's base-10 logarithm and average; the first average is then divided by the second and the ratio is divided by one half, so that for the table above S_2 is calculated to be 1.90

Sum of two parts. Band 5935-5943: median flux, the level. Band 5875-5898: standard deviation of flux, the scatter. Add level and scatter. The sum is 8.7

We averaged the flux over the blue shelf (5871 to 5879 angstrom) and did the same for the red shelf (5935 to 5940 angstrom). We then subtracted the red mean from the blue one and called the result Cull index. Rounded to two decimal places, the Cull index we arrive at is -0.07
